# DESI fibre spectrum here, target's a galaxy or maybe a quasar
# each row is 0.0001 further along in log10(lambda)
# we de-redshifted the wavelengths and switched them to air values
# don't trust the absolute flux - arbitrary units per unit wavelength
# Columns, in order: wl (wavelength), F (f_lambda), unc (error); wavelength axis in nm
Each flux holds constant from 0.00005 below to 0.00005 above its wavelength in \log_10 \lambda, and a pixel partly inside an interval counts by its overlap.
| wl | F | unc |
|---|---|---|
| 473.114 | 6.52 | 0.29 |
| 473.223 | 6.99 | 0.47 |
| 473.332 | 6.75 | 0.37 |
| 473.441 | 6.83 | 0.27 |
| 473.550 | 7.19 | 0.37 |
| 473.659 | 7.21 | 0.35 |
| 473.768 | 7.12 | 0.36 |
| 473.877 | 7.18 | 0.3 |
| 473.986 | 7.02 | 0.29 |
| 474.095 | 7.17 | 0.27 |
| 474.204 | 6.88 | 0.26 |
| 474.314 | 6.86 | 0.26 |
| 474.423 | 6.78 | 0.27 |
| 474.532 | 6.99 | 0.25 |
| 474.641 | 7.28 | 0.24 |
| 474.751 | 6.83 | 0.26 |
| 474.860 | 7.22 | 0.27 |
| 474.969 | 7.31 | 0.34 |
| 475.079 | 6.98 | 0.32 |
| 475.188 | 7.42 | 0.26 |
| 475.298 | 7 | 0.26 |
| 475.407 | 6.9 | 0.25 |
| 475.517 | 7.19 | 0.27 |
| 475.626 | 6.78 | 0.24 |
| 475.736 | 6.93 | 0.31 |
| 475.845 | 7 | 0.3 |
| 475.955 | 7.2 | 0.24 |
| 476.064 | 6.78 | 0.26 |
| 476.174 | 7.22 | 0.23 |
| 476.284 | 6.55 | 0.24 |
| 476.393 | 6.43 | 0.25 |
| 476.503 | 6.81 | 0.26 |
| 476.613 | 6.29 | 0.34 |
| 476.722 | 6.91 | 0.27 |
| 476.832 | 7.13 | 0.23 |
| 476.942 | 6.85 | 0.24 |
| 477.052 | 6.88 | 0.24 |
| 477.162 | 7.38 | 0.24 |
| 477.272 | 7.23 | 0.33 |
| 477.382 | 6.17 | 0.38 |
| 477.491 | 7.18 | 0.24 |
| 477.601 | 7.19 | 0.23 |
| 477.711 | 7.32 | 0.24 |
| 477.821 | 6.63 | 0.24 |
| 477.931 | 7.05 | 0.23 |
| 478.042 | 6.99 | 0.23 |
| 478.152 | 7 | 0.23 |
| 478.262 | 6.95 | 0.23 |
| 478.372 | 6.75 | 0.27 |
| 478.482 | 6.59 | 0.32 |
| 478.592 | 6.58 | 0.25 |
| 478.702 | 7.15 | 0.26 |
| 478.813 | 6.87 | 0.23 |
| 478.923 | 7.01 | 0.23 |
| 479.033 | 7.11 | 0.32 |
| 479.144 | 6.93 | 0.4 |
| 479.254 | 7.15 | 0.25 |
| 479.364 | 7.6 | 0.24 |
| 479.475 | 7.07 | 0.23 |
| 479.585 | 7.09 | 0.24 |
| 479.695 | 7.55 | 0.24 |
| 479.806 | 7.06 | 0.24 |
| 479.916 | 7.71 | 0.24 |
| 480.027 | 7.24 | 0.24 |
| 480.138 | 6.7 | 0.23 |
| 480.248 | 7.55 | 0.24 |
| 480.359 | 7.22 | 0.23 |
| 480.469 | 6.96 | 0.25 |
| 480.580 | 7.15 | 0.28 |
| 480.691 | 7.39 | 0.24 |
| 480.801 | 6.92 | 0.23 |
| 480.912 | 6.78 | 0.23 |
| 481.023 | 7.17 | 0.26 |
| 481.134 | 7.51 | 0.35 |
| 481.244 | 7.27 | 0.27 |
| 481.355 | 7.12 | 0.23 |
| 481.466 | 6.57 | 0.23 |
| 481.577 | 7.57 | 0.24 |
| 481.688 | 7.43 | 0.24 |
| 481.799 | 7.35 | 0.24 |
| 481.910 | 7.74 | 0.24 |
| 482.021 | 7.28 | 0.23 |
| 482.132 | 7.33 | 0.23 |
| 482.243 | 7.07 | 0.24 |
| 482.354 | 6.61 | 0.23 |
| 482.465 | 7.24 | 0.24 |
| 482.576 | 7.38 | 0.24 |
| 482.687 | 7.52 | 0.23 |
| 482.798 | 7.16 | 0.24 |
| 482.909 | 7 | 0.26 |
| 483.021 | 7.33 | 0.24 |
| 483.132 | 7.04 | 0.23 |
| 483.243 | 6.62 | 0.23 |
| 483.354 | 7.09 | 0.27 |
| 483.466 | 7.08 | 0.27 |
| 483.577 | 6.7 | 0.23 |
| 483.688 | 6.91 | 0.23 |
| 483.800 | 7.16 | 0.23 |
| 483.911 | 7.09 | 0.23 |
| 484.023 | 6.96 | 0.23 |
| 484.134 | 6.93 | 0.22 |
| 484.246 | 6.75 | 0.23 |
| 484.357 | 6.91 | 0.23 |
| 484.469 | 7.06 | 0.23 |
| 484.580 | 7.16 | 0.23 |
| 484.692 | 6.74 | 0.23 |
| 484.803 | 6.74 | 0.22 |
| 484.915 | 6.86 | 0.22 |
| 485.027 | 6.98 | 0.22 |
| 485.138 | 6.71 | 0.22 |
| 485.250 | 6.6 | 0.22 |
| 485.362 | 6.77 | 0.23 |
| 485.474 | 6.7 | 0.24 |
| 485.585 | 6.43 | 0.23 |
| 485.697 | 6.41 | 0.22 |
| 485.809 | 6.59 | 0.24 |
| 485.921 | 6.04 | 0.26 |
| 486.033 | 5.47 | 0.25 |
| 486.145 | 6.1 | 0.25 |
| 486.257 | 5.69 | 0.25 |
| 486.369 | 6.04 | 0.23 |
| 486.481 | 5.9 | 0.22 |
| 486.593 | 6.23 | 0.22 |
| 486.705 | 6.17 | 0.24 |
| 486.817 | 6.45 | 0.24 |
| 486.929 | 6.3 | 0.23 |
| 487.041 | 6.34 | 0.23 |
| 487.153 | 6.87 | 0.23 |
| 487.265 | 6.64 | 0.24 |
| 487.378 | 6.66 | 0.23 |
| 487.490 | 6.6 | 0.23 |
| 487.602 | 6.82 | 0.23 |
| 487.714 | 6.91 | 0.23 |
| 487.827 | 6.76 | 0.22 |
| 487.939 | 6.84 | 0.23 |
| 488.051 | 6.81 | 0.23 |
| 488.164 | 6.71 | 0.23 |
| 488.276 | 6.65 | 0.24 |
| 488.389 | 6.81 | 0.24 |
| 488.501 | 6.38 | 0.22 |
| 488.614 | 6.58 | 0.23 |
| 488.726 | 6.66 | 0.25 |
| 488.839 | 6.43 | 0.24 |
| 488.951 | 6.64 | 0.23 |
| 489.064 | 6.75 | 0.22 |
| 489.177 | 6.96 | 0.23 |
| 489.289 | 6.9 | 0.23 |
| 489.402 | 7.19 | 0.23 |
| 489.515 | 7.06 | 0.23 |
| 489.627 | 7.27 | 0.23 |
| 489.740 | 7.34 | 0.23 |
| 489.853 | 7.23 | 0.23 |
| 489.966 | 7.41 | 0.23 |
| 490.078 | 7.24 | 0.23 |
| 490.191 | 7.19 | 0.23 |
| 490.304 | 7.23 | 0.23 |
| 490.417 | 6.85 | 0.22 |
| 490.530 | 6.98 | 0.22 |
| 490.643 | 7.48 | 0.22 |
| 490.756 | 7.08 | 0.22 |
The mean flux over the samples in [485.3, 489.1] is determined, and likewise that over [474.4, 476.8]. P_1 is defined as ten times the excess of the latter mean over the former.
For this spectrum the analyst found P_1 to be 5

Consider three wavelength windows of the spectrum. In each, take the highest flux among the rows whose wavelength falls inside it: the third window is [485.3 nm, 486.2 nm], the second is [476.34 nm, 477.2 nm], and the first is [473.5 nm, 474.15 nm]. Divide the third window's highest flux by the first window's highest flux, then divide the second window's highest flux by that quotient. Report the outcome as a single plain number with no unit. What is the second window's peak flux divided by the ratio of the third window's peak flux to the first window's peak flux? 7.86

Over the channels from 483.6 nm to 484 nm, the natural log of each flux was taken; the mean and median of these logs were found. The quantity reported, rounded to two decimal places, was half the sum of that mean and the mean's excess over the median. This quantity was 0.97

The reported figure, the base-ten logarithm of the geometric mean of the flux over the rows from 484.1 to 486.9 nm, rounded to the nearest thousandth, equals 0.812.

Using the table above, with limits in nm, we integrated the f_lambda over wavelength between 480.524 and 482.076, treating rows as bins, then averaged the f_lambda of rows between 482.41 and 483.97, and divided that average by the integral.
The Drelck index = 0.632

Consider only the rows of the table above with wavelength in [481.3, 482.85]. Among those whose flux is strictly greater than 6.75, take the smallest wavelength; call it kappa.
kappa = 481.355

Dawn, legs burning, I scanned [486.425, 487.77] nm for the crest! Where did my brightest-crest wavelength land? 487.714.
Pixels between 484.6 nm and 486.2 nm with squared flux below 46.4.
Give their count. 12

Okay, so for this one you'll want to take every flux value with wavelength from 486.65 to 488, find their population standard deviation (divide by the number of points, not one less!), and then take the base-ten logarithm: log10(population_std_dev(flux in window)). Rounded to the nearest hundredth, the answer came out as -0.63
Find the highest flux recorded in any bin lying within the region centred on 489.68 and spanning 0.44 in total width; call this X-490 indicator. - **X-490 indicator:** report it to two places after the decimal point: 7.34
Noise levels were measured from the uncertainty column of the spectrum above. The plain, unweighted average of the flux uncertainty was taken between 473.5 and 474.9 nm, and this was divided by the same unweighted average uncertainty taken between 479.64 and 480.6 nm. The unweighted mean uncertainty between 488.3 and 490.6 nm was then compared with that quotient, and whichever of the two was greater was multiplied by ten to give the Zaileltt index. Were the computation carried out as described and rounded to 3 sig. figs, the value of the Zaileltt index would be 11.9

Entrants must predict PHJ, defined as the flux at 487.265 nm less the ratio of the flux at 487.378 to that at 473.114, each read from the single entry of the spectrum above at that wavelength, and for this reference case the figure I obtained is 5.62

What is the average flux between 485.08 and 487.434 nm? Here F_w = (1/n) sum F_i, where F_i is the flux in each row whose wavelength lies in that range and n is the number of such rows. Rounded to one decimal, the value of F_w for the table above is 6.3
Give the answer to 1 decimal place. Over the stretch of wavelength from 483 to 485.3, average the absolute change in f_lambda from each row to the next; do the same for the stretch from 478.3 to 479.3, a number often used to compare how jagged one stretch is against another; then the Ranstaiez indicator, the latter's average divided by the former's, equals 1.1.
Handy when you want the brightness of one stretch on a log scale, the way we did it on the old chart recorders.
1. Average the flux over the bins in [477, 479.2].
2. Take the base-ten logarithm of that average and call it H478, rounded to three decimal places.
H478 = 0.842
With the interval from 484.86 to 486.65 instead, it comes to 0.802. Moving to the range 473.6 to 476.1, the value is 0.848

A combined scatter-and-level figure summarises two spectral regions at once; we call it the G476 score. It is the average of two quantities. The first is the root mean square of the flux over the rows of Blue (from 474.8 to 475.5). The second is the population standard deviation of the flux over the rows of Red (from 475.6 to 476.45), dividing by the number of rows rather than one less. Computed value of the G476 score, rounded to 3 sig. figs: 3.70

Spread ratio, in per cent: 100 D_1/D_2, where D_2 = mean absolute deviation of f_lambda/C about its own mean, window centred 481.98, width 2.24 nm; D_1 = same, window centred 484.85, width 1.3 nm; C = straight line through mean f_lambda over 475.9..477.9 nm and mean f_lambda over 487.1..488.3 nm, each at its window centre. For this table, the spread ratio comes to 58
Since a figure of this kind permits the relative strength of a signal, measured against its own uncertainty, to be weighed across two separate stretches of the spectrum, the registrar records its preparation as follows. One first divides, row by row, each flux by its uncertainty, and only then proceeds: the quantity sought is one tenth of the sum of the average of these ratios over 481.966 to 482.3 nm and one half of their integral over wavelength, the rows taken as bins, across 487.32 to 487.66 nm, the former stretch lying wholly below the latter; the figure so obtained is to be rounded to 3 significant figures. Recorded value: 3.59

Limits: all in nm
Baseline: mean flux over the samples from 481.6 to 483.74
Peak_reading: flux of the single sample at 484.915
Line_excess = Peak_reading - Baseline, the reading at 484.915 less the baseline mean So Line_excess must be -0.3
